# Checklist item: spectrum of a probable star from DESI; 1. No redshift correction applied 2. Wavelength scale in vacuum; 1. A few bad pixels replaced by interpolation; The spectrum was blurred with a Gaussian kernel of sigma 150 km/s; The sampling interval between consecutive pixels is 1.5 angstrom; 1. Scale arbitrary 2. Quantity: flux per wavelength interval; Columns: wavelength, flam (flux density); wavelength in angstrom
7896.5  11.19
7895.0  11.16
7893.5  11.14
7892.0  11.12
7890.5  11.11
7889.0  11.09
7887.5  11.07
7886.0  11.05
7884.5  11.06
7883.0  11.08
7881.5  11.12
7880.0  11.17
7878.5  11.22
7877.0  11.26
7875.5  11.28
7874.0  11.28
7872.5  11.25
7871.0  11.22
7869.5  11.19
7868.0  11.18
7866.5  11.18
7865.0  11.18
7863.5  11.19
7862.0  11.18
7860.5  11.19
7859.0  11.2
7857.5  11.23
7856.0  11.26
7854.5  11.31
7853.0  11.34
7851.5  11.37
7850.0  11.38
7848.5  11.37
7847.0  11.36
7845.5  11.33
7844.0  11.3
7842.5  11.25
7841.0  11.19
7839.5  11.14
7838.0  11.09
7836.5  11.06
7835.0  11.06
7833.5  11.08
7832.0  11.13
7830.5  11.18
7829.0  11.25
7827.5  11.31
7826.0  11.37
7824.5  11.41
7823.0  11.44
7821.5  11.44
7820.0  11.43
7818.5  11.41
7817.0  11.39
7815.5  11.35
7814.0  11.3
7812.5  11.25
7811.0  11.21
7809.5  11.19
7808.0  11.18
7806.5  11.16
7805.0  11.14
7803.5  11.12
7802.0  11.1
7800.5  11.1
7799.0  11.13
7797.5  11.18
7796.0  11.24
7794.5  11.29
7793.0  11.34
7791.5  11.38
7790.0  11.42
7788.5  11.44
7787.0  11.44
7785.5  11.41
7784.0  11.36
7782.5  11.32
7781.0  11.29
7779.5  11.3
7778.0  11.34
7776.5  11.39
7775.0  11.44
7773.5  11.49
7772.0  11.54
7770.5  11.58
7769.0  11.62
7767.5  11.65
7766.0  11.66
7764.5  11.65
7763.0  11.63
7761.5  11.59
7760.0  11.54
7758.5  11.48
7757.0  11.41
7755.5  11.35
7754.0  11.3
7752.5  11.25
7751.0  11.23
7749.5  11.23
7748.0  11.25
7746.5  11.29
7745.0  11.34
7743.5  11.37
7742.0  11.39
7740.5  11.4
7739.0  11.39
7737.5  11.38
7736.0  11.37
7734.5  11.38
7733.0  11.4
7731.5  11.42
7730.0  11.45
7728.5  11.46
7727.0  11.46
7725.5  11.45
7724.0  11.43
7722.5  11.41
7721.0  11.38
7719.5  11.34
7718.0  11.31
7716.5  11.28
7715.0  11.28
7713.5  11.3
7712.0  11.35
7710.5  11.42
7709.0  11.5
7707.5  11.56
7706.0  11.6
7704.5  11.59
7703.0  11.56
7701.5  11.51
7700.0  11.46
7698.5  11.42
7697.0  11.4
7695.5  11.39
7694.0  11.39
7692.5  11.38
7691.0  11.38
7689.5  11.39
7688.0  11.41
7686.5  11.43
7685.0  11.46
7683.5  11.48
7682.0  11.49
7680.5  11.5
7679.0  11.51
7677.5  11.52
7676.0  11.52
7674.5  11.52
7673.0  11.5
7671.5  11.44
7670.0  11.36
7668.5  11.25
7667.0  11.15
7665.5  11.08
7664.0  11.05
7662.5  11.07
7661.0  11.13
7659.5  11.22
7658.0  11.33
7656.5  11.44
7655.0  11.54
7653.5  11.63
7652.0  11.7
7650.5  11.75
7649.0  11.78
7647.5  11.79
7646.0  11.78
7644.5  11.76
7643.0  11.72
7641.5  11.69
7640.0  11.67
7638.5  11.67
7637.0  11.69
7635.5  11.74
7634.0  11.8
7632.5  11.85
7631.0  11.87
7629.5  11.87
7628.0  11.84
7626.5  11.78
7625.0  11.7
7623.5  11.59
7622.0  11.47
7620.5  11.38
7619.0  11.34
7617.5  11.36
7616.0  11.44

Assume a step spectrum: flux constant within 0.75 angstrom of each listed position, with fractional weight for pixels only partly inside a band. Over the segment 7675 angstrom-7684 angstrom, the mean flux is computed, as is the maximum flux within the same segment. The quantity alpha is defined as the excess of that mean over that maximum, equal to -0.02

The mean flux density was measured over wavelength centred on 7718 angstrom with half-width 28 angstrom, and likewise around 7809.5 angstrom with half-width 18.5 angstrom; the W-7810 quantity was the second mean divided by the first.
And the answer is 0.988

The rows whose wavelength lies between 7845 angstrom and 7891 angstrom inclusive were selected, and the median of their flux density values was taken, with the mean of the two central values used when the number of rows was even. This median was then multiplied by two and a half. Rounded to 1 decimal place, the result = 28.0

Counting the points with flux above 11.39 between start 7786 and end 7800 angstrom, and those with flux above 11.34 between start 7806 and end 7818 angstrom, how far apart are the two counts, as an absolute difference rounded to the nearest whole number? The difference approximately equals 1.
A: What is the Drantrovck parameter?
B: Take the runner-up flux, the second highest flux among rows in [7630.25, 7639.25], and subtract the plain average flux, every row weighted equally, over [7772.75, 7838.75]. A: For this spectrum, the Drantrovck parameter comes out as 0.57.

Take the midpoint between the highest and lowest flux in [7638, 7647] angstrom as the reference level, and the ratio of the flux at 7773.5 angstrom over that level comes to 0.98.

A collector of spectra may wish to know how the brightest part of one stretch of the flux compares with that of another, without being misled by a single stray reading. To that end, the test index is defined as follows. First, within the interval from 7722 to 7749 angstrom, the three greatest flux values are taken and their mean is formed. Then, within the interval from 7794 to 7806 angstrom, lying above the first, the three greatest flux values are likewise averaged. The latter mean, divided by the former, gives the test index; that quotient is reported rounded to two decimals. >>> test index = 0.98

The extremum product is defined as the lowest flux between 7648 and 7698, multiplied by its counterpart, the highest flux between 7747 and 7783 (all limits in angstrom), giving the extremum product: 129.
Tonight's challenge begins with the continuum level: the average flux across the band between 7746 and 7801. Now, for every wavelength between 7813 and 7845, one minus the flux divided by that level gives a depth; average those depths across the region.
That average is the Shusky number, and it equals 0.011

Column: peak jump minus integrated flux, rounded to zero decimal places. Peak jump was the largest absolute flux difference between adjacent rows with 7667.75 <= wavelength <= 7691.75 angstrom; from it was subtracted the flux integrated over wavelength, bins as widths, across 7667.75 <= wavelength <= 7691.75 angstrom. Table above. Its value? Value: -275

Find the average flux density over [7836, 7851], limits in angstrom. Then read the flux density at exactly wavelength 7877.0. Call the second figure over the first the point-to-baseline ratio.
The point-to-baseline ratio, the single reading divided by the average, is 1.001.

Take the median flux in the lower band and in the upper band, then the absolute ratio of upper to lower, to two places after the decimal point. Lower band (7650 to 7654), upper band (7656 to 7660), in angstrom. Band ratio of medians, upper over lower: 0.97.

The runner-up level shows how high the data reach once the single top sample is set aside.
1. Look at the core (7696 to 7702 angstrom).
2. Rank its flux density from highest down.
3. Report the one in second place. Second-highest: 11.46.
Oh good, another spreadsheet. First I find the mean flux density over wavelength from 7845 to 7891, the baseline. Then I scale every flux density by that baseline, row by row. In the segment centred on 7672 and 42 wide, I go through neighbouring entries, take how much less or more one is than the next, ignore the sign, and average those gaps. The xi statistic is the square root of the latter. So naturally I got 0.0645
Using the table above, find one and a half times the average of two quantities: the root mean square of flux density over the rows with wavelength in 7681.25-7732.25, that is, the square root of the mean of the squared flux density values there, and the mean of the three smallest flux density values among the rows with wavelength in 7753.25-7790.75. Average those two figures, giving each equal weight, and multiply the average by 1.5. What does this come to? 17.0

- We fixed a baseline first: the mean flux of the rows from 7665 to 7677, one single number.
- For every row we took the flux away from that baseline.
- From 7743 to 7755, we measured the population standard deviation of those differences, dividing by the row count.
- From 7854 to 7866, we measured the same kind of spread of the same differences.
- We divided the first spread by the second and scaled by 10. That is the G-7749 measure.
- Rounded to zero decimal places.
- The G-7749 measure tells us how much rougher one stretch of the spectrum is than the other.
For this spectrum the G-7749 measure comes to 11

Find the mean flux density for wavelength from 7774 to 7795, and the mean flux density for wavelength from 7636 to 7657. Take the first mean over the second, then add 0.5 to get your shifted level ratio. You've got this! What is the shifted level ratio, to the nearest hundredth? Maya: 1.47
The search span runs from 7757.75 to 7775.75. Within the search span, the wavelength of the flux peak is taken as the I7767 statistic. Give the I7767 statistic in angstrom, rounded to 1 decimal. 7766.0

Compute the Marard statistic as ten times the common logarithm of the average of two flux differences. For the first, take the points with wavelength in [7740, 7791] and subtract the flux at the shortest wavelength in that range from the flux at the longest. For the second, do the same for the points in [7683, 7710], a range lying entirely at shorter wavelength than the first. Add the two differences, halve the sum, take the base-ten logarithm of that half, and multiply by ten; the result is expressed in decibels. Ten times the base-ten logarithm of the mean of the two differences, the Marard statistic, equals -17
